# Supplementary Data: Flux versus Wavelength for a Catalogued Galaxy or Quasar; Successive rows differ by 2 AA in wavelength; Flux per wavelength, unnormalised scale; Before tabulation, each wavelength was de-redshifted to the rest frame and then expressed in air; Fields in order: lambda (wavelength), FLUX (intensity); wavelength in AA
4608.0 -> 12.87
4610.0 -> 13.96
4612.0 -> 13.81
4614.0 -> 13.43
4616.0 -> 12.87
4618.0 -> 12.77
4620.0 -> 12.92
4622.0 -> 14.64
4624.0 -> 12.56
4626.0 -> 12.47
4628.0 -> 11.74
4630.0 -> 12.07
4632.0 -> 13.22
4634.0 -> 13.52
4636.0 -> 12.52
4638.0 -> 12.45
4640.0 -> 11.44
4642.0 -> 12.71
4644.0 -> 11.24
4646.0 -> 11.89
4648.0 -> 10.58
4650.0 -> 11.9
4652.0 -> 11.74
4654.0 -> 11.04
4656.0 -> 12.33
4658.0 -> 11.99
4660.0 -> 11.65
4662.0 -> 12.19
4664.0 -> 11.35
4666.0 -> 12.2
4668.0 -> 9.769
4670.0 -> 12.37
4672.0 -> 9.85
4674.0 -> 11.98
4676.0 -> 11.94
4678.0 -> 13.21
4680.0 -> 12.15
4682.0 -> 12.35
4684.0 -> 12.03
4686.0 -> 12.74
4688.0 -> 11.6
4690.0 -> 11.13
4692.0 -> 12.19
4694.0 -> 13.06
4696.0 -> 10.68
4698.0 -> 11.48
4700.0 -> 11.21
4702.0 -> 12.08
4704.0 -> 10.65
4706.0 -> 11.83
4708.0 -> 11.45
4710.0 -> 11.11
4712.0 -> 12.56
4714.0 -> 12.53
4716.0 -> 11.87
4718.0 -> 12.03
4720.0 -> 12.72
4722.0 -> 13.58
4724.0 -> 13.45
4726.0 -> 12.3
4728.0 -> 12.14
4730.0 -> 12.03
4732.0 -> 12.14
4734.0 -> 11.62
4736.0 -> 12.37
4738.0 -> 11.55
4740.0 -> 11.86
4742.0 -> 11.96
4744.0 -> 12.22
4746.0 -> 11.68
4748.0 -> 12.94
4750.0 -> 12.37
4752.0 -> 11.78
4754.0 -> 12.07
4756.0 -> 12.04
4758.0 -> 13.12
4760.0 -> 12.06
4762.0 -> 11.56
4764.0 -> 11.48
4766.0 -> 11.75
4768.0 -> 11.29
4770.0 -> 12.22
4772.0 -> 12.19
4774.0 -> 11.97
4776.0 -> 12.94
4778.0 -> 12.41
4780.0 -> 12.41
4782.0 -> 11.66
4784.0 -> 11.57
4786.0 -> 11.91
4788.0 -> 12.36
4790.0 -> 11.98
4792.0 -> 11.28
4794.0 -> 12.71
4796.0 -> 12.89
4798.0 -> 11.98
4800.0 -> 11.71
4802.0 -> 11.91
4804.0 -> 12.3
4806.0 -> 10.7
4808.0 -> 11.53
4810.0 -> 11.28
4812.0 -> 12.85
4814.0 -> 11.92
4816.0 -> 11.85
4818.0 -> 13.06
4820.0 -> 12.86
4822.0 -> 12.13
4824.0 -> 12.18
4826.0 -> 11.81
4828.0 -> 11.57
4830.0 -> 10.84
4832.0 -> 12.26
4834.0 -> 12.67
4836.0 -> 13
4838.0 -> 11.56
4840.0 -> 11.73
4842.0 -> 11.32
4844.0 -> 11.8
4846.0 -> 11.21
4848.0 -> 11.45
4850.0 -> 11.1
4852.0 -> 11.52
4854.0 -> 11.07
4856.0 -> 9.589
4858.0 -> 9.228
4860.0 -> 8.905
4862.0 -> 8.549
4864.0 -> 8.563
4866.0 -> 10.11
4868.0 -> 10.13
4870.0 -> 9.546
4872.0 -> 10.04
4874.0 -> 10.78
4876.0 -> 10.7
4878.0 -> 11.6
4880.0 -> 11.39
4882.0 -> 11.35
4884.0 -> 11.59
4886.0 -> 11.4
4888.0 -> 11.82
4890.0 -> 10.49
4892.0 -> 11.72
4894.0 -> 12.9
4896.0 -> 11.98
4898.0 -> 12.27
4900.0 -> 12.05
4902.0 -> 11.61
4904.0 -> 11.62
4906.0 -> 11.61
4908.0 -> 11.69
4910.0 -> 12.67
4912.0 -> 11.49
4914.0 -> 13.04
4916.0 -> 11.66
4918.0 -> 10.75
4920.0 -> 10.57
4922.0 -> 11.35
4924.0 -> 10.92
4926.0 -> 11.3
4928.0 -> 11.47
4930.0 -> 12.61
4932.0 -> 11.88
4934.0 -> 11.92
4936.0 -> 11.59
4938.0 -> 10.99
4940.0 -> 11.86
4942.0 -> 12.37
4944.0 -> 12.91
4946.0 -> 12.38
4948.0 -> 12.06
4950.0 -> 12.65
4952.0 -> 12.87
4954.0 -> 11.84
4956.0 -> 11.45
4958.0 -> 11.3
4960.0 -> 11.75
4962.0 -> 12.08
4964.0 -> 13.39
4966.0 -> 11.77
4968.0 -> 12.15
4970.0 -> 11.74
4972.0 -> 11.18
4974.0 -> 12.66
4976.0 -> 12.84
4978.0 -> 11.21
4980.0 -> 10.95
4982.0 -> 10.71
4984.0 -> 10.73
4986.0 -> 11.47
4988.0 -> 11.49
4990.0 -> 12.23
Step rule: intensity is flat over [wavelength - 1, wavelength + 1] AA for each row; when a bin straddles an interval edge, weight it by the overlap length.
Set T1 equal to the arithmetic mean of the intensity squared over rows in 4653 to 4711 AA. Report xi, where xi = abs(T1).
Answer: 138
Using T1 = 138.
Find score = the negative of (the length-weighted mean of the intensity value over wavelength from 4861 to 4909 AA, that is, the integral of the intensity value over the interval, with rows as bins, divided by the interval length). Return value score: -11.1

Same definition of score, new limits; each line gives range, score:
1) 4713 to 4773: -12.2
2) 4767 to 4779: -12.2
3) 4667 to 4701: -11.7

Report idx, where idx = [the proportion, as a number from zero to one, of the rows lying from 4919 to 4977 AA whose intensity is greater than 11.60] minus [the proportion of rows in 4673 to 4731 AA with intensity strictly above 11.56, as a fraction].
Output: -0.10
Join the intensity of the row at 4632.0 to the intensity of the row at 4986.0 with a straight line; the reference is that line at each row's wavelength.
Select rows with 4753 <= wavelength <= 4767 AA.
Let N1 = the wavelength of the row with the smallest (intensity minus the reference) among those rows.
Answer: 4764.0 AA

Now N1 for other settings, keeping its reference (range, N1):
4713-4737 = 4734.0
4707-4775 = 4710.0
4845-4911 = 4862.0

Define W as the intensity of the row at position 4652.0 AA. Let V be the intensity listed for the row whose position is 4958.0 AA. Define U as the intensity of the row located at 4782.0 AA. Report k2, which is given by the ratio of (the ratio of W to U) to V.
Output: 0.0891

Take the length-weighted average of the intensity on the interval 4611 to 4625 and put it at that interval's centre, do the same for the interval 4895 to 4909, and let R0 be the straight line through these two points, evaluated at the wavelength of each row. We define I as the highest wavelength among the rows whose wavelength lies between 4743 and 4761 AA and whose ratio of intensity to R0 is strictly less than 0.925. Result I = 4746.0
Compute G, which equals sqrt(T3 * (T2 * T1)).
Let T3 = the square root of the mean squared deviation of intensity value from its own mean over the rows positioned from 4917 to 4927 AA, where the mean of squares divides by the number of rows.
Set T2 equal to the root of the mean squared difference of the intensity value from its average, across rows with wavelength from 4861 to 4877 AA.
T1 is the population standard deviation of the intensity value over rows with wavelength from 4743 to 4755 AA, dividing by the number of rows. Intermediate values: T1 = 0.42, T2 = 0.81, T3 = 0.30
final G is 0.32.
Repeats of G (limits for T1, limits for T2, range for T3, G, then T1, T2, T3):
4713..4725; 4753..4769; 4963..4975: 0.49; 0.65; 0.53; 0.71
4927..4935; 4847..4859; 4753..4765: 0.44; 0.41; 0.91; 0.53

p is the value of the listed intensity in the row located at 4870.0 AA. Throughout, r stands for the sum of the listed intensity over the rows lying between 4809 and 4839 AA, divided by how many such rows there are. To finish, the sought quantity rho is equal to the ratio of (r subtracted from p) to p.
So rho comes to -0.270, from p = 9.546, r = 12.1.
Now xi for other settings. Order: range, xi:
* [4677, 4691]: 149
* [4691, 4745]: 145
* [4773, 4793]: 145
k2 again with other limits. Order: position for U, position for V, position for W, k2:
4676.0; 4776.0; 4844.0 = 0.0764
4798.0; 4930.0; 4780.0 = 0.0821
